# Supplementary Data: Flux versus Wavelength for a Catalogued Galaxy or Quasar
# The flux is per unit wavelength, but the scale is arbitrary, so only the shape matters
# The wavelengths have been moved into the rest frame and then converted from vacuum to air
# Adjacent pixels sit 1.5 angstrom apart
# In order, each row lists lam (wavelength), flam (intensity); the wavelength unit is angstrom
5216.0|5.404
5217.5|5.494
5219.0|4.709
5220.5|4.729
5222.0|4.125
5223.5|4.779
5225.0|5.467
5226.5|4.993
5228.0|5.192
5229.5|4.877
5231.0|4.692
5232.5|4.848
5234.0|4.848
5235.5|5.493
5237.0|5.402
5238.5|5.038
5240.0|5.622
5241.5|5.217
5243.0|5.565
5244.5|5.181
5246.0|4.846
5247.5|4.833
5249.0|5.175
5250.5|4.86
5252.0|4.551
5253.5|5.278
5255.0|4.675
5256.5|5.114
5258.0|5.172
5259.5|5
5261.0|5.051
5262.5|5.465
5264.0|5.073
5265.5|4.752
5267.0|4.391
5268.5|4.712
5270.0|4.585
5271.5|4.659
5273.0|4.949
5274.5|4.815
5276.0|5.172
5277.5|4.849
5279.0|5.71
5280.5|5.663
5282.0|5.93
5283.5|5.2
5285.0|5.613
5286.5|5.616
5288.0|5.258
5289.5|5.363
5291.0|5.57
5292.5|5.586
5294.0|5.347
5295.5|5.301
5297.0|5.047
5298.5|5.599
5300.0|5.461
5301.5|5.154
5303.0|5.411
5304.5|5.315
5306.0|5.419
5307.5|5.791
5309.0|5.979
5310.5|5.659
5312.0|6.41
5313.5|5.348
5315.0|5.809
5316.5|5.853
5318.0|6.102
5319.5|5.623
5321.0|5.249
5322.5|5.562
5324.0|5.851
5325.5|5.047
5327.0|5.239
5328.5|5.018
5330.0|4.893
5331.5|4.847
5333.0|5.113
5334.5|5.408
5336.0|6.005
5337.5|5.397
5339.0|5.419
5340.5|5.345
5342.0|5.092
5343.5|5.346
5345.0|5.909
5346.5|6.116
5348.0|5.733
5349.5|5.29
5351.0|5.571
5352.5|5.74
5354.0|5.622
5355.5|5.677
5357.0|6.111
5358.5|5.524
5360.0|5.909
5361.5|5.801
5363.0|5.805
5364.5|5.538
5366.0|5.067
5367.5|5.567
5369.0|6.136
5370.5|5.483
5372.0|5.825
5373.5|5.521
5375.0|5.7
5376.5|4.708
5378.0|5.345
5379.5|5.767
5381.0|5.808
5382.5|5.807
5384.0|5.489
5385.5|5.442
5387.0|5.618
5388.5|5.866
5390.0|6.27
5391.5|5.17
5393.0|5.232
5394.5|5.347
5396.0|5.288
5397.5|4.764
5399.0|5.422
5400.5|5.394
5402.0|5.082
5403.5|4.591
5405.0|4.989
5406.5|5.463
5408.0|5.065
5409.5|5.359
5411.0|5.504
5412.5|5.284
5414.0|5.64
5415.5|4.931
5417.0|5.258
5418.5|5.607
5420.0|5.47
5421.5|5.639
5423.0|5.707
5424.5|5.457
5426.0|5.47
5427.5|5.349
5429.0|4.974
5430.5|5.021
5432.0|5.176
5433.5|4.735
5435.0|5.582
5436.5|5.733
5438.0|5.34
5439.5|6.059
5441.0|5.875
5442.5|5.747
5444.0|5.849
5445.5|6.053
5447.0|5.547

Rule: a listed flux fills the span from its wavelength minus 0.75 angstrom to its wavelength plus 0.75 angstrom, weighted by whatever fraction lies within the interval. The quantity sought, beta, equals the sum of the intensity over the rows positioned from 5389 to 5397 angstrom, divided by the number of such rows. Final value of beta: 5.46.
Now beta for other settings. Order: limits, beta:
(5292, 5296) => 5.41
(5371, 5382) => 5.52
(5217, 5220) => 5.10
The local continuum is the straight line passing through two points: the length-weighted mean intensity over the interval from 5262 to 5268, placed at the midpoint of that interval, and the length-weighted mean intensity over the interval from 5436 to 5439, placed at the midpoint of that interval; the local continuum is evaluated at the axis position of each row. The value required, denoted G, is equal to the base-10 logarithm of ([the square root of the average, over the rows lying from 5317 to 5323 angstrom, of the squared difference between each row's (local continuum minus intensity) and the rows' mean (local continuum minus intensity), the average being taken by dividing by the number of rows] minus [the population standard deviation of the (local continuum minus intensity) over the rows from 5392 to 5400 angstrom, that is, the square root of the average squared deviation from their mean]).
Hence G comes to -1.11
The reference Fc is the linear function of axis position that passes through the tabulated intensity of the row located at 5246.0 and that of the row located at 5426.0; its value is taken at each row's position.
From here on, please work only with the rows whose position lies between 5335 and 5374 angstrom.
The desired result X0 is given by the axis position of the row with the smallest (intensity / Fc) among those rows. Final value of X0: 5366.0 angstrom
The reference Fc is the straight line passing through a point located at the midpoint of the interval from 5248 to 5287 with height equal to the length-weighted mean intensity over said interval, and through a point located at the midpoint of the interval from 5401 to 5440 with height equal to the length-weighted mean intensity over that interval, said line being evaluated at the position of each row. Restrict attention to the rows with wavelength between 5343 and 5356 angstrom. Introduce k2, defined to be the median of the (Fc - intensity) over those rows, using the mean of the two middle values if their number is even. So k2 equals -0.5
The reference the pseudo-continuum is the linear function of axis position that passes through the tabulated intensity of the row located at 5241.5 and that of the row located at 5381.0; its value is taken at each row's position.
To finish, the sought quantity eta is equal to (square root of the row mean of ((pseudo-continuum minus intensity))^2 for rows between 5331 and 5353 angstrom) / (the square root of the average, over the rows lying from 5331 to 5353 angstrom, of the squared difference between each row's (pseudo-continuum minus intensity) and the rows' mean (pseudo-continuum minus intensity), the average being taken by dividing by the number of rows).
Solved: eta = 1.1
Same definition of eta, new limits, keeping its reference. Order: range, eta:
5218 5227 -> 1.3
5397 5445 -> 2.2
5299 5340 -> 1.0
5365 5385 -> 1.2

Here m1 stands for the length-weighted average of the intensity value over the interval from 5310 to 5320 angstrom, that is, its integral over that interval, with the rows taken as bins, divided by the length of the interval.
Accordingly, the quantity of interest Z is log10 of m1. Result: 0.766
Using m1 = 5.84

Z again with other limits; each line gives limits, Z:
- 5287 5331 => 0.739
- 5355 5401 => 0.745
